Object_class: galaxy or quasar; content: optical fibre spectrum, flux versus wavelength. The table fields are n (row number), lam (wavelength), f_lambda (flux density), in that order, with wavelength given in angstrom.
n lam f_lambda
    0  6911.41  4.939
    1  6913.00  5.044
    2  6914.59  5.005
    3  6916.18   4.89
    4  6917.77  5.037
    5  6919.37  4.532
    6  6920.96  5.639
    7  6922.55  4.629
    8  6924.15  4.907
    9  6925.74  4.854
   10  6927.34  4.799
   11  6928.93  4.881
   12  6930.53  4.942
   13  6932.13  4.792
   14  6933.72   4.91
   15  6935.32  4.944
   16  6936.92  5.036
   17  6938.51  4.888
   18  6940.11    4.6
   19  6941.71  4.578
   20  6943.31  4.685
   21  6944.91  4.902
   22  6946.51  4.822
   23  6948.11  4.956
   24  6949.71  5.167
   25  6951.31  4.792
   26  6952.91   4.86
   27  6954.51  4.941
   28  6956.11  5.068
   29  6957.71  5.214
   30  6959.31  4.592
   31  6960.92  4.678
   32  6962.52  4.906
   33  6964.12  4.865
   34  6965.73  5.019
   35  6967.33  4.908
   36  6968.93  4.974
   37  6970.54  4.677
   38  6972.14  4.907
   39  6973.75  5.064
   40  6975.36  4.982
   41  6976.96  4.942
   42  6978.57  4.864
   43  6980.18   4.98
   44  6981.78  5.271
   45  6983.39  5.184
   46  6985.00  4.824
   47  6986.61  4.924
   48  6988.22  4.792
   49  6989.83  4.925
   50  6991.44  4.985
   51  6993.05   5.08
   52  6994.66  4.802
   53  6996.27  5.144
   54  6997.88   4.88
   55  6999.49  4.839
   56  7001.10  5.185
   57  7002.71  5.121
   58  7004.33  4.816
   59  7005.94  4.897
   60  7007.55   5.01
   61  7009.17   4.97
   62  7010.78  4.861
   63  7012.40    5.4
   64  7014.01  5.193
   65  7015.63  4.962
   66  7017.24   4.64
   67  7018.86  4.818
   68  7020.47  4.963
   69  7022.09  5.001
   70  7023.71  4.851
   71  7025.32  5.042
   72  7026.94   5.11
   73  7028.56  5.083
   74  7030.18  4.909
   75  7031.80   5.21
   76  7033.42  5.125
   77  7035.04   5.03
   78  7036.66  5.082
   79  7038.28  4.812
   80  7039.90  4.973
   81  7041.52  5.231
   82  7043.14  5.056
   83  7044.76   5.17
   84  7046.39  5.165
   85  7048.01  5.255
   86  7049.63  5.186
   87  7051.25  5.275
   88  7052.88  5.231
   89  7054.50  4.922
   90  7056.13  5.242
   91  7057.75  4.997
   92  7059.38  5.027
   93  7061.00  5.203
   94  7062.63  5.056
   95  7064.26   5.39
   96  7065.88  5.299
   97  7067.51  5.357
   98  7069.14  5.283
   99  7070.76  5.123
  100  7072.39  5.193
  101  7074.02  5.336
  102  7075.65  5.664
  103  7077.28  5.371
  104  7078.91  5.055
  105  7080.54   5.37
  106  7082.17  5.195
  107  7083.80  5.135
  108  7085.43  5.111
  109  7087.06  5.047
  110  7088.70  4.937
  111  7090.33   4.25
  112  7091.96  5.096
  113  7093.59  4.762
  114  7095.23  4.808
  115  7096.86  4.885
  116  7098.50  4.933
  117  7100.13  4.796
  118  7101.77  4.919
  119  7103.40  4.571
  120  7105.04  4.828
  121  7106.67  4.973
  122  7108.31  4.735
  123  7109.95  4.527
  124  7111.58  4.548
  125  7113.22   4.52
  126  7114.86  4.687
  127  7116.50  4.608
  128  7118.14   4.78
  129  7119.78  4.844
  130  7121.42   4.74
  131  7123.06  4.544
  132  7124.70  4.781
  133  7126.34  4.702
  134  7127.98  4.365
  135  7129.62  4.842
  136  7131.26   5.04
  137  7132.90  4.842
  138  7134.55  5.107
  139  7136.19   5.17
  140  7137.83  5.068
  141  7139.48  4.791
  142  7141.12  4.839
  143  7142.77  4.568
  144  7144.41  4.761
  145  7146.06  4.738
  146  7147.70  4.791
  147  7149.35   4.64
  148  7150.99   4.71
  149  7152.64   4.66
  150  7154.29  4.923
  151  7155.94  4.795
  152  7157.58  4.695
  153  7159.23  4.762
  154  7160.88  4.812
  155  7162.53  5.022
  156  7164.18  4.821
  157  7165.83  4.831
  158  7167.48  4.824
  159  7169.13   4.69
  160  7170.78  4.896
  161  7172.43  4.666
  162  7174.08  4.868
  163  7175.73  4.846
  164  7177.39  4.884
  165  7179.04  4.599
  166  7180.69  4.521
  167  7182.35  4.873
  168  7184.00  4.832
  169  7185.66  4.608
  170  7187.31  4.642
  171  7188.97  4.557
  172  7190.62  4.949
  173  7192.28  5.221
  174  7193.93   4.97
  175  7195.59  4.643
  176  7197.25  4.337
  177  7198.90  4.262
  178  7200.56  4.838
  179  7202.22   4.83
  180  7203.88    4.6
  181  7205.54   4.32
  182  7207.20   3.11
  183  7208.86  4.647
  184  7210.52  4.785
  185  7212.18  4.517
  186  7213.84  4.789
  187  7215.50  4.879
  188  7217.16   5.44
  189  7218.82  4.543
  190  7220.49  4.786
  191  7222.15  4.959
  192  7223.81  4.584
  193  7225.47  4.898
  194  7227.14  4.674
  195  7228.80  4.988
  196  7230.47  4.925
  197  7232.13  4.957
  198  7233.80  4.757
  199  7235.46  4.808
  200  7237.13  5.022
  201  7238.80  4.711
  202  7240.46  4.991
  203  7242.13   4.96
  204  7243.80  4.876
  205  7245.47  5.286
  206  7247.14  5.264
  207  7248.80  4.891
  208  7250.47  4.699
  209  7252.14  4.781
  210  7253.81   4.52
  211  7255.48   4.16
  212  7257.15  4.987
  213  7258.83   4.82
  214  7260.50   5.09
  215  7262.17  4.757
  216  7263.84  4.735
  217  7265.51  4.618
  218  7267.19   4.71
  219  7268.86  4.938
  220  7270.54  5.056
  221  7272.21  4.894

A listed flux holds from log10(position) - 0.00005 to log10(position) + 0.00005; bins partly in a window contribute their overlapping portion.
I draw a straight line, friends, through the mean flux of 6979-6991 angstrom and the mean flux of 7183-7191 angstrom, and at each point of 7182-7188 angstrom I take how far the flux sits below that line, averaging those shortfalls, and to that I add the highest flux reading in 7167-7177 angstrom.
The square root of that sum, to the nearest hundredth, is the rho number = 2.21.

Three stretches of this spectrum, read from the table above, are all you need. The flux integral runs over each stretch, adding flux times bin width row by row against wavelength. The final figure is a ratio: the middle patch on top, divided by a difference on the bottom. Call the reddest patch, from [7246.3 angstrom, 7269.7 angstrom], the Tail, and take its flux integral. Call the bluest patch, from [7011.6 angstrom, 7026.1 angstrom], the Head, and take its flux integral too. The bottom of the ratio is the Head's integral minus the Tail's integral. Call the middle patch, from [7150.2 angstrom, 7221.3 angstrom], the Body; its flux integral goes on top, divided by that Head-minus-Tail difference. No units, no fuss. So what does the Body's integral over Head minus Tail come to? -8.5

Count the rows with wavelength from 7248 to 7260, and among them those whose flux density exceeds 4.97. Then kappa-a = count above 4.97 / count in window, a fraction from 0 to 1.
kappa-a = 0.14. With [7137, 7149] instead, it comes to 0.14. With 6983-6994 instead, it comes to 0.43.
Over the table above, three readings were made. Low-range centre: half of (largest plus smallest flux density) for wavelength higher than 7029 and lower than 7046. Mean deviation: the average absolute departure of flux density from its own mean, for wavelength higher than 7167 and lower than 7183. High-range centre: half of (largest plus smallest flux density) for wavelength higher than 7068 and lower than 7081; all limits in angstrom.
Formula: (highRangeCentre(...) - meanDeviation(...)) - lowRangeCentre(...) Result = 0.22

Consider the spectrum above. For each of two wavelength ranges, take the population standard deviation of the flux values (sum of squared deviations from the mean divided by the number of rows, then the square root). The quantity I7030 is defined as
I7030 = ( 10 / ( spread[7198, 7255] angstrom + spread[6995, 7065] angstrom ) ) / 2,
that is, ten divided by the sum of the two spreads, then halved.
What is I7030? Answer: 9.2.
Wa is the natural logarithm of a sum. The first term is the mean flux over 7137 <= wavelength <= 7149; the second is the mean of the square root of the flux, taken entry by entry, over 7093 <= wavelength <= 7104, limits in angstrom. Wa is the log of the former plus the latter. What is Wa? 1.94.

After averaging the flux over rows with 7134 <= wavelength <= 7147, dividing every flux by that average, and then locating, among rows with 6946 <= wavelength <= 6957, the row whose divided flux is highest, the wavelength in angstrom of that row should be 6949.71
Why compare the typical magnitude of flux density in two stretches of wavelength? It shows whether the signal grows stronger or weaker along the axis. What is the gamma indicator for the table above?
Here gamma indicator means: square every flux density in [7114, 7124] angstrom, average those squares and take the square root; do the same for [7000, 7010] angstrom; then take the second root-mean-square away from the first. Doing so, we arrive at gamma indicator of -0.30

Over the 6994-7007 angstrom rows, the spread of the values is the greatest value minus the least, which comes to 0.383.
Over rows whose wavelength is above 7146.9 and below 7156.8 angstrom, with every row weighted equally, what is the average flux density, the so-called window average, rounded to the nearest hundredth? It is 4.75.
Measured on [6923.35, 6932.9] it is 4.86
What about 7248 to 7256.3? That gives 4.61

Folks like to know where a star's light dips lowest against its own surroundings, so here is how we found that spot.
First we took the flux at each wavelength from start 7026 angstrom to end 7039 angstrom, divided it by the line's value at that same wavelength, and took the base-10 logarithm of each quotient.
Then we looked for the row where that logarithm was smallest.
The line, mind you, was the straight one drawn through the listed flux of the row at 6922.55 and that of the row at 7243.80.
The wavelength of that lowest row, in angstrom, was 7038.28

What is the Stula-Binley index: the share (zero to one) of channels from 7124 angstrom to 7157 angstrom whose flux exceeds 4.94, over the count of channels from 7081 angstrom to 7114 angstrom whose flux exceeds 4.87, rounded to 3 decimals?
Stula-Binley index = 0.020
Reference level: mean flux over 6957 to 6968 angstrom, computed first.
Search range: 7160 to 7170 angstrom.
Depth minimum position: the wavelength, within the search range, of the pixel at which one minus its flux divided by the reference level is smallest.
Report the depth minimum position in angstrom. 7162.53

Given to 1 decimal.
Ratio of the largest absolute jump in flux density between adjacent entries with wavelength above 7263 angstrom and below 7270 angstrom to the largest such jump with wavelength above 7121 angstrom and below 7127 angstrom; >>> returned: 1.0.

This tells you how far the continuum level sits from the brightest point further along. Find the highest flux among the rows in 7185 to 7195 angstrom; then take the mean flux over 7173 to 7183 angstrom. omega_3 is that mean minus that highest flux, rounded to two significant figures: -0.46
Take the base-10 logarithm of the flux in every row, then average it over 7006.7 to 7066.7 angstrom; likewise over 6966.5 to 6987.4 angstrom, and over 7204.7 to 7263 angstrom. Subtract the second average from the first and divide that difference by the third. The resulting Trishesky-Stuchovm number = 0.014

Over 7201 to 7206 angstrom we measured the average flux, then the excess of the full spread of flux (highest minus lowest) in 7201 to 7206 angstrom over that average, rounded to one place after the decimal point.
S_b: -4.1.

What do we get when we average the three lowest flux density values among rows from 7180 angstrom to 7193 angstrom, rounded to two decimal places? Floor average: 4.56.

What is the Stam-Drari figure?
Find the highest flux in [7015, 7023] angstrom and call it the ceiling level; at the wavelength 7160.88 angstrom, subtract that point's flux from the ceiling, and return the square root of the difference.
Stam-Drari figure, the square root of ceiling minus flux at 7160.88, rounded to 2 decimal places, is 0.43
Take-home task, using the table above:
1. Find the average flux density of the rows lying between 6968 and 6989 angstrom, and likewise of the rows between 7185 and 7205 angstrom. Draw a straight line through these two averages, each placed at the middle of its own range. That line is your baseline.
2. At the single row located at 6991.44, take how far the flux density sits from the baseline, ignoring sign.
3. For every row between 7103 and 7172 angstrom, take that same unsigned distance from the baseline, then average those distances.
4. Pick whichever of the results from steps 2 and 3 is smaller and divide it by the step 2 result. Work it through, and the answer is 1.00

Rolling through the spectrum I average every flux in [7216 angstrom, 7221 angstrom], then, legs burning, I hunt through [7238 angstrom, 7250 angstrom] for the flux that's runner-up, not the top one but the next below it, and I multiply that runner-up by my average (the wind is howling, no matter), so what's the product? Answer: 25.9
